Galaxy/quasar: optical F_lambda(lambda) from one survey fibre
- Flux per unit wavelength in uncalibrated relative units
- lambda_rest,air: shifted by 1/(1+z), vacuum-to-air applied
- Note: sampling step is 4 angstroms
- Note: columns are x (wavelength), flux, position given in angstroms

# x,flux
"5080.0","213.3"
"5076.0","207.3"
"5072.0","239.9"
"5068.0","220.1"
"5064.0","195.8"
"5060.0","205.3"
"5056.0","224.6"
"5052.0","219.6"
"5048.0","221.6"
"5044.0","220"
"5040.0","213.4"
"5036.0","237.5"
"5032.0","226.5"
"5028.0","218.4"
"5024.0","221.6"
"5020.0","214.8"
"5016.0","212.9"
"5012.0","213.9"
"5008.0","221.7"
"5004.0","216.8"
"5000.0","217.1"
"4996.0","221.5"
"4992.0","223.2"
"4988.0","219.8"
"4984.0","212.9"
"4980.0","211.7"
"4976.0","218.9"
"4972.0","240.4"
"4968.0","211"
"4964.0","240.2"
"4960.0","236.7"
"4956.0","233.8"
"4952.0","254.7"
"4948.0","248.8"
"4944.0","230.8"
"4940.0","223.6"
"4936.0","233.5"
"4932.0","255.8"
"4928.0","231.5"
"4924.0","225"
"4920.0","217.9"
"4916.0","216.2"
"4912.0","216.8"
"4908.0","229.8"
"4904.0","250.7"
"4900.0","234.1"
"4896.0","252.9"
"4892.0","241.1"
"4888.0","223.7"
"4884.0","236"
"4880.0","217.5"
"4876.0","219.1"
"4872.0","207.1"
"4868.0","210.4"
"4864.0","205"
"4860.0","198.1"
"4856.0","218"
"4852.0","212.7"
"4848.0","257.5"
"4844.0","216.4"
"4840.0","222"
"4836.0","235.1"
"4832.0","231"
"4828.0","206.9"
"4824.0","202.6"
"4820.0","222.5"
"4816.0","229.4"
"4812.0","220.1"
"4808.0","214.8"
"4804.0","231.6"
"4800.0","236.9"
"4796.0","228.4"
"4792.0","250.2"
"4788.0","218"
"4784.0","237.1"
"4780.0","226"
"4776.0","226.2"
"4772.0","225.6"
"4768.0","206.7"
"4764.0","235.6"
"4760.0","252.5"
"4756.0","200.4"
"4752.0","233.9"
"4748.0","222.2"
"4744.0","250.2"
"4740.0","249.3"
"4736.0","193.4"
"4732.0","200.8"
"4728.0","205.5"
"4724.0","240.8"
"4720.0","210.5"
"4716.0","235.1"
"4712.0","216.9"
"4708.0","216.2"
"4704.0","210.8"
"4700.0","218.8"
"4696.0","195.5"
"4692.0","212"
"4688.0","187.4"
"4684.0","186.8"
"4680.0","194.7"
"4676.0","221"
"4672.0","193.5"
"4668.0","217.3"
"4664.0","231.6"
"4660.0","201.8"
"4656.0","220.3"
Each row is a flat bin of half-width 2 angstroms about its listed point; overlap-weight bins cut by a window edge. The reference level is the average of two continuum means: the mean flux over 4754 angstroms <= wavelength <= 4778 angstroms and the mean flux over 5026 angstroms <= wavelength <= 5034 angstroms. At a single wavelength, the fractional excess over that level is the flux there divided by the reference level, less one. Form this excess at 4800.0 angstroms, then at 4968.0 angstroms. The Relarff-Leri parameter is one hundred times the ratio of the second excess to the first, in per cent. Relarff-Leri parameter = -93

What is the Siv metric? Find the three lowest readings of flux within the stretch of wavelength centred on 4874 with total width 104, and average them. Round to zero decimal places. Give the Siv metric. 202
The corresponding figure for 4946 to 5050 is 212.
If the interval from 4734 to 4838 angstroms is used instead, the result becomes 199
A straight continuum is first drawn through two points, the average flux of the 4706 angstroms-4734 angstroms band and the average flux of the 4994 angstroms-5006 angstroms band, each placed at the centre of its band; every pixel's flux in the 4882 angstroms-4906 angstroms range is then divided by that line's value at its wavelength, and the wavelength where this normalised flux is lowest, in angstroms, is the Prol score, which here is 4888.0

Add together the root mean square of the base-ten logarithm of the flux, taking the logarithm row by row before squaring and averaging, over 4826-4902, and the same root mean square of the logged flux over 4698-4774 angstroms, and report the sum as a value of 4.69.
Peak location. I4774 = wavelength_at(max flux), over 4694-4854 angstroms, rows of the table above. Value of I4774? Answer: 4848.0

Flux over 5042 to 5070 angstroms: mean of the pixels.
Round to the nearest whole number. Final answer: 215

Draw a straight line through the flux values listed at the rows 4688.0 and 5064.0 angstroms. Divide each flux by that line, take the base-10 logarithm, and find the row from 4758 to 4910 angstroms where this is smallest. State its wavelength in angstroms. 4860.0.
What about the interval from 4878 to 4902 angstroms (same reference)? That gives 4880.0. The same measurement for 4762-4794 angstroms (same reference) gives 4768.0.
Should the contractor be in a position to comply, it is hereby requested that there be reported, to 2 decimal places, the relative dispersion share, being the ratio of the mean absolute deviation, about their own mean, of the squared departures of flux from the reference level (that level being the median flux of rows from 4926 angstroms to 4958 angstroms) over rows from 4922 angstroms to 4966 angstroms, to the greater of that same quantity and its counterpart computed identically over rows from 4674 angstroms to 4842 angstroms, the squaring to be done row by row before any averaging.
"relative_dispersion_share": 0.32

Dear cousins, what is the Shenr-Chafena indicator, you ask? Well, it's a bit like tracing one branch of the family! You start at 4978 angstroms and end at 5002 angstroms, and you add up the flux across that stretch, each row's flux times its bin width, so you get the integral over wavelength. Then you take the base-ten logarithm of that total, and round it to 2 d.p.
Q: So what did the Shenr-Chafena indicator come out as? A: 3.72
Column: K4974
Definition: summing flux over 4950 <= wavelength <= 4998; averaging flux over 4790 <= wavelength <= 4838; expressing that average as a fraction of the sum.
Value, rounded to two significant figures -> 0.083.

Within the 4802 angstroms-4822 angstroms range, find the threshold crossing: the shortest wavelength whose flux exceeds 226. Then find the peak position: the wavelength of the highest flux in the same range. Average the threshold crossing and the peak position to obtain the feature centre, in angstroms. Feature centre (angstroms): 4804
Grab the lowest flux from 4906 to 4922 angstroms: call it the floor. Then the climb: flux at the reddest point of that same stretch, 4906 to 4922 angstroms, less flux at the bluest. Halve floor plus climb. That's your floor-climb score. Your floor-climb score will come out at 102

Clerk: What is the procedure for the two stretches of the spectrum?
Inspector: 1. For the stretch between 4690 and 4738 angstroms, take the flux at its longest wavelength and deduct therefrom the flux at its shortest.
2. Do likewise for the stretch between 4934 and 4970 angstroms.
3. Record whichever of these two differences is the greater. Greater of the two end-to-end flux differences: -19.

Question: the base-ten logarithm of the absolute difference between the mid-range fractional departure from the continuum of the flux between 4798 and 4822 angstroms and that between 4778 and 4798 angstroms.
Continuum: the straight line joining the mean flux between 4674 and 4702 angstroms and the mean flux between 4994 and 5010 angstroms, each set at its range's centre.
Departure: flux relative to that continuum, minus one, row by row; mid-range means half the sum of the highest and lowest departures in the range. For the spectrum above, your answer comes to -1.4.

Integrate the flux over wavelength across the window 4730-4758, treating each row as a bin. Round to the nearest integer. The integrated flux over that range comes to 6201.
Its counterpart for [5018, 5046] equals 6209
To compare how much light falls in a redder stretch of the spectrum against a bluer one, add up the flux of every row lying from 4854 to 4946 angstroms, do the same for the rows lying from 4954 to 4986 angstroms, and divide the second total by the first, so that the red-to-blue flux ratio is 0.35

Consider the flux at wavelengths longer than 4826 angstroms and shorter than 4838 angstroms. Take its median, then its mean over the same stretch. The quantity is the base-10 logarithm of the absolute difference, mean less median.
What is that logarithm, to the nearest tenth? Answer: 0.8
